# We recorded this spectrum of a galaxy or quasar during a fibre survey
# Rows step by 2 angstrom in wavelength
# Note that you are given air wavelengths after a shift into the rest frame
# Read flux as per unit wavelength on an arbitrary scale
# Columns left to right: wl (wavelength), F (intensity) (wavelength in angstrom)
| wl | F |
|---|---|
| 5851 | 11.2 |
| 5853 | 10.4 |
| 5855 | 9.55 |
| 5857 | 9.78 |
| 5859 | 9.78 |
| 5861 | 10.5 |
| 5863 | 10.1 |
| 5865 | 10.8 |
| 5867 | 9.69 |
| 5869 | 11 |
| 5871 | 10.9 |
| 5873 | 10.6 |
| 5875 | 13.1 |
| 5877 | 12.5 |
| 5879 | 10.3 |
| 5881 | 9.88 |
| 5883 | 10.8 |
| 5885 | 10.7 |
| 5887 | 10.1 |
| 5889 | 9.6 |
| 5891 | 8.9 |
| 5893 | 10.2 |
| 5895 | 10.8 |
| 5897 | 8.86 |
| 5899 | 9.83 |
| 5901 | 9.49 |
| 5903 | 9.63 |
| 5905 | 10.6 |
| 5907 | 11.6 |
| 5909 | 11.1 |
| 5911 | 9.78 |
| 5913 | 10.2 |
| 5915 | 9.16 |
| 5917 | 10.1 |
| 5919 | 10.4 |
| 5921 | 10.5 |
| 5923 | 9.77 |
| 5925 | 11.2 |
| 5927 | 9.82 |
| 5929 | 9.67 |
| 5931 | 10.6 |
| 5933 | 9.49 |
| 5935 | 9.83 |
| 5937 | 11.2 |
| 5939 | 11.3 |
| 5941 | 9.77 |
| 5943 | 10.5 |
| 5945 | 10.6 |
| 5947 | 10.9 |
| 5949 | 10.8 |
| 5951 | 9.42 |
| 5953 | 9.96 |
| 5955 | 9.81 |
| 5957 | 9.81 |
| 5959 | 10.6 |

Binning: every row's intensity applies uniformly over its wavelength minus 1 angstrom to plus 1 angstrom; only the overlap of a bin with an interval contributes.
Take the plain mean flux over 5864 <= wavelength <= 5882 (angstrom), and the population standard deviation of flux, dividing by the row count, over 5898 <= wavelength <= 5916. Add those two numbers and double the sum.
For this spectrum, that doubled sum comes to 23.5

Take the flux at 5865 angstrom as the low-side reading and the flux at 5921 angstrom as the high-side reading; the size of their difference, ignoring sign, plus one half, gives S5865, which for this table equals 0.80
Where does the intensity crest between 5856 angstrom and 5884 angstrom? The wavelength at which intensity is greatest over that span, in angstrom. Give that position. 5875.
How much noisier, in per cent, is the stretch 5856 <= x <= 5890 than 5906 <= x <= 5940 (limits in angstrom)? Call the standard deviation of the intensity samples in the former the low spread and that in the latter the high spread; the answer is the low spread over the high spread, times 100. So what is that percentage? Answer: 131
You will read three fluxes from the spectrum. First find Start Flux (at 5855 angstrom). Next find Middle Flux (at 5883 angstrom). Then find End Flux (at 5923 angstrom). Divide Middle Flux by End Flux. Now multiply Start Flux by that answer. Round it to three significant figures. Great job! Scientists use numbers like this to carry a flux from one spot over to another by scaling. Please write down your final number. 10.6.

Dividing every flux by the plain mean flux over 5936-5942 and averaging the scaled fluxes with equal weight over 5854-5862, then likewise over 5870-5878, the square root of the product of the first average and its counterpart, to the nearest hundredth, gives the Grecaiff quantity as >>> 1.00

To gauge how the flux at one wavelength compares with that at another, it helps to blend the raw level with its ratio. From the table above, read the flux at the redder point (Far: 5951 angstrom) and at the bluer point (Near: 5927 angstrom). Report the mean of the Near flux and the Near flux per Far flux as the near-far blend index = 5.43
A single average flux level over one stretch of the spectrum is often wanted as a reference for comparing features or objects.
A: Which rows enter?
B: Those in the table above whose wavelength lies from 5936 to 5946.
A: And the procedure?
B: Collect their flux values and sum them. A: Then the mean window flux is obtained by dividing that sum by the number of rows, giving 10.67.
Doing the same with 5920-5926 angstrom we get 10.49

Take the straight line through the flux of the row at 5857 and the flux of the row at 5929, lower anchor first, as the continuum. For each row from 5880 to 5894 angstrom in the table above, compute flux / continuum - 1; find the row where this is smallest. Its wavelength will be 5891 angstrom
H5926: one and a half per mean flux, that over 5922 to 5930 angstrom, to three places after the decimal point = 0.148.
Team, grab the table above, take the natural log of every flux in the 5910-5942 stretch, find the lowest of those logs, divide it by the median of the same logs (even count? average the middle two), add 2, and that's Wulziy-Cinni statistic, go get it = 2.96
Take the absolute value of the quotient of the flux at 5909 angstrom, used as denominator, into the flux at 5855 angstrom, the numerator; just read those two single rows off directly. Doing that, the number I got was 0.86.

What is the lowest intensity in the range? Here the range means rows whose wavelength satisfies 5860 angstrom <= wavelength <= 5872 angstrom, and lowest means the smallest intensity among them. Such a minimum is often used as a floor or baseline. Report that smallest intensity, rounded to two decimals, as 9.69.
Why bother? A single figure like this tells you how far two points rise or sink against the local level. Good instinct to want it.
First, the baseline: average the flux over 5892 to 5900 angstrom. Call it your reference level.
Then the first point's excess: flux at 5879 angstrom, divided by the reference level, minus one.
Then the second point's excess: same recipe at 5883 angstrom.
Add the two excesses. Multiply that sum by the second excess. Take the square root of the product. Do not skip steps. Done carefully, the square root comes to 0.106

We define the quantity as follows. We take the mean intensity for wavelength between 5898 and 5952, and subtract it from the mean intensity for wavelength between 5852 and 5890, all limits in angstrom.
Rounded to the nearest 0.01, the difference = 0.26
